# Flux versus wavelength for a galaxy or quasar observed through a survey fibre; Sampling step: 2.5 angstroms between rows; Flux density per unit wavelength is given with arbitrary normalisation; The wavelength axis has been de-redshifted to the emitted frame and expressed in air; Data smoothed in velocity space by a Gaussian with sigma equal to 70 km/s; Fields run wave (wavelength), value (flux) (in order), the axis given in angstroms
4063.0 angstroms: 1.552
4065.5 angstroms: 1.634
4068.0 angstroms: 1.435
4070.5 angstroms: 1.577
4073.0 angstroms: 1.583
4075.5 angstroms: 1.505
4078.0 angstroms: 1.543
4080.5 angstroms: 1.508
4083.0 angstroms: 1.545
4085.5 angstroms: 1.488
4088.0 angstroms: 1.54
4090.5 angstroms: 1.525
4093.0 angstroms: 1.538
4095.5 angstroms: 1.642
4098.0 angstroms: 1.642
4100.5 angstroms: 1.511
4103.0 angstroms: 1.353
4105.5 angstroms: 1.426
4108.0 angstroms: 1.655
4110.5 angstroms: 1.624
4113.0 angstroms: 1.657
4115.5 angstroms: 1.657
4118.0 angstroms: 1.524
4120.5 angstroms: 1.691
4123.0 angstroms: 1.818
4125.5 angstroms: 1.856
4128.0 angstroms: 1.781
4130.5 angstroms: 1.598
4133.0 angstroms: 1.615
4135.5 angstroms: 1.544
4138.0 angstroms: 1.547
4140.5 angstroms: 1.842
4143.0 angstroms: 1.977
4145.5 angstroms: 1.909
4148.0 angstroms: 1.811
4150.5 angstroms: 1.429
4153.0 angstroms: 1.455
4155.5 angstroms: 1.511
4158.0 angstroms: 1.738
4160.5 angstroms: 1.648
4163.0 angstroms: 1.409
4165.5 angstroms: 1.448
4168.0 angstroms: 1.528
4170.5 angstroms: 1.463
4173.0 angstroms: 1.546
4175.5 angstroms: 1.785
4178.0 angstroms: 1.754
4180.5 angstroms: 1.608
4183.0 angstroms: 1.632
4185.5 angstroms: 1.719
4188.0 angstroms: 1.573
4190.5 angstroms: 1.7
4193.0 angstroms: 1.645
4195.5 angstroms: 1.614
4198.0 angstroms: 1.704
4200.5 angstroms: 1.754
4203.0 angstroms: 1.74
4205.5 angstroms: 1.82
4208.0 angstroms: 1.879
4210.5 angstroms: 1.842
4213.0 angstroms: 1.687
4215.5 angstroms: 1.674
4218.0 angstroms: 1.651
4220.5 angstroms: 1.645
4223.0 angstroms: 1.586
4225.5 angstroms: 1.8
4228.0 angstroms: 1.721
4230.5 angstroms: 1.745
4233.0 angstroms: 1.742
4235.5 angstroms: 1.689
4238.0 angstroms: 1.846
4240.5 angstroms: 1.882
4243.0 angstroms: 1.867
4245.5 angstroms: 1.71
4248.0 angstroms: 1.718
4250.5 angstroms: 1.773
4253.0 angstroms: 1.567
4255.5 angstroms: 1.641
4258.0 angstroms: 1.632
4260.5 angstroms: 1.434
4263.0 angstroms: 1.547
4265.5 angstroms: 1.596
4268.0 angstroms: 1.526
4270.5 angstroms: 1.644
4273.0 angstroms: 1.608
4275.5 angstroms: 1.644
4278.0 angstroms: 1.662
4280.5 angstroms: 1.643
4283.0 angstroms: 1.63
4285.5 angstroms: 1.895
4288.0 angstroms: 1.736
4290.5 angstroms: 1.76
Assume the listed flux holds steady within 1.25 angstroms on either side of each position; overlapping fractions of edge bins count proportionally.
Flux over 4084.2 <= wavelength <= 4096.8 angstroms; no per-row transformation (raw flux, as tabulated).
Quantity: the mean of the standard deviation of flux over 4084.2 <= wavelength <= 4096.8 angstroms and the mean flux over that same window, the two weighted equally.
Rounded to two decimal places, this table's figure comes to 0.80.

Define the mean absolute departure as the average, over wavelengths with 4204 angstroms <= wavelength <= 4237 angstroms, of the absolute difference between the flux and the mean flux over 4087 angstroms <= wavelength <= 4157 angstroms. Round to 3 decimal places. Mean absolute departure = 0.105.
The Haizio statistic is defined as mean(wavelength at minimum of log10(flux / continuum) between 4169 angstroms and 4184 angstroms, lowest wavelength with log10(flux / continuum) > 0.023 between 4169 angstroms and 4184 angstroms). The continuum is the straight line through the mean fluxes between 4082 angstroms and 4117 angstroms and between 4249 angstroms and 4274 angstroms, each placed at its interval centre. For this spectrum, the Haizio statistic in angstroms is 4173.0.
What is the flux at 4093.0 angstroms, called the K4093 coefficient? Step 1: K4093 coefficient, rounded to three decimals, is 1.538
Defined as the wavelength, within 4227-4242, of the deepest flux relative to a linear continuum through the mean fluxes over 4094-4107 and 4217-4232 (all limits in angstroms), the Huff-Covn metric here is 4235.5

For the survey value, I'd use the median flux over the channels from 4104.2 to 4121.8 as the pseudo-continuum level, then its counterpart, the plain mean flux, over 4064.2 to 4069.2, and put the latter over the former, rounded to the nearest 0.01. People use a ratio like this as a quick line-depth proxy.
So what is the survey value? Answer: 0.93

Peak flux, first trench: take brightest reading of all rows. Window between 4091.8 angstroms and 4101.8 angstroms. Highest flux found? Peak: 1.642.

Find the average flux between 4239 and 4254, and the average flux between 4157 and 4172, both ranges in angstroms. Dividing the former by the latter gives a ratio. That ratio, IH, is 1.14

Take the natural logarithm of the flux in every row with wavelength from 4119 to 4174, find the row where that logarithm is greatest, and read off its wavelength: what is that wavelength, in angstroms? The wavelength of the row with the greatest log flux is 4143.0 angstroms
